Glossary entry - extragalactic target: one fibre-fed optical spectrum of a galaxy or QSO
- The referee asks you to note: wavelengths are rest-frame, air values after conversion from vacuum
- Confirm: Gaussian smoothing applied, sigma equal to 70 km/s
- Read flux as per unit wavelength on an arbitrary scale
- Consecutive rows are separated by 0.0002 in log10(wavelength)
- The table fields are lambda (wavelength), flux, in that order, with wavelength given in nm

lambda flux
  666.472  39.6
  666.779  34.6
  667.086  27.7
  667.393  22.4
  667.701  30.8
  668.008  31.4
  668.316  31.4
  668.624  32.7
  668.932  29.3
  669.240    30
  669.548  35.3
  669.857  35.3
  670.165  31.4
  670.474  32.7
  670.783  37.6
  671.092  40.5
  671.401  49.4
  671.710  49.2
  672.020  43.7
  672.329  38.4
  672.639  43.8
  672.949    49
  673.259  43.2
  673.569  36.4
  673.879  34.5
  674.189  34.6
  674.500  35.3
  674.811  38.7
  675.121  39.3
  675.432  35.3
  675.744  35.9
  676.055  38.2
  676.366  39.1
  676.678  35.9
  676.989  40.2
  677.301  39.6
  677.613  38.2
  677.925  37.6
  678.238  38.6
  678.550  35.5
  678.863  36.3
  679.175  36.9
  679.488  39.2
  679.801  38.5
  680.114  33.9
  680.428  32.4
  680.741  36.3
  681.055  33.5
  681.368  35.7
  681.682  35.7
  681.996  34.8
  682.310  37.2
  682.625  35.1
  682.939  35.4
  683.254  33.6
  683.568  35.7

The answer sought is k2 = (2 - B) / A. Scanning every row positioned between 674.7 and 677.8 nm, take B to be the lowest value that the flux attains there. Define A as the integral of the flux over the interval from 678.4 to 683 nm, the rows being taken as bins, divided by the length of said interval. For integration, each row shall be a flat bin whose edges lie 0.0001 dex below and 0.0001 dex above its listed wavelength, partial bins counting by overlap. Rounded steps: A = 35.8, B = 35.3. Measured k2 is -0.93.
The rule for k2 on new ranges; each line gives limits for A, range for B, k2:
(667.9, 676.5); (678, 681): -0.81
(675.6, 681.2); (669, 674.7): -0.76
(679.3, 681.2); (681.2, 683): -0.92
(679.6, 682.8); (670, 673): -0.83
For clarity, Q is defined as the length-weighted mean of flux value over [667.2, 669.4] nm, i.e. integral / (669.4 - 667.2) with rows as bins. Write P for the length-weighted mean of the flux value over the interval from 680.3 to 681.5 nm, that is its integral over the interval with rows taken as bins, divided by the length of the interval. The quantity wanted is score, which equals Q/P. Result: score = 0.86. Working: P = 35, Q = 30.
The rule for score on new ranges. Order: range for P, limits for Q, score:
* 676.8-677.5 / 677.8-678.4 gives 0.96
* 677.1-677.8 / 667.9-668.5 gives 0.81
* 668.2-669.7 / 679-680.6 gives 1.14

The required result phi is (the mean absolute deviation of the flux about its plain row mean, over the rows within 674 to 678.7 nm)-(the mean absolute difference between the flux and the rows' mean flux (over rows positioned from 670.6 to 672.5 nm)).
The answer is -2.7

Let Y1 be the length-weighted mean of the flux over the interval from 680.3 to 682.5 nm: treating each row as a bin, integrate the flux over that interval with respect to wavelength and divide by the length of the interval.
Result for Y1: 35.1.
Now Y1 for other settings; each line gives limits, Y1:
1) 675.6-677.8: 38.2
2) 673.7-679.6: 37.3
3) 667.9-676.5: 37.6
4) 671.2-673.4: 45.2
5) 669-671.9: 37.7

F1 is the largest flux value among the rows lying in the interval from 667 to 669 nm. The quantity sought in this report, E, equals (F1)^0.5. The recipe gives 5.72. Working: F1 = 32.7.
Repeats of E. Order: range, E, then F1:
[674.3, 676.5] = 6.27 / 39.3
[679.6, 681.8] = 6.20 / 38.5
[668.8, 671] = 6.13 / 37.6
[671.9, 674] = 7.00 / 49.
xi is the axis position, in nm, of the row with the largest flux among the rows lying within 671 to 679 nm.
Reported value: 671.401 nm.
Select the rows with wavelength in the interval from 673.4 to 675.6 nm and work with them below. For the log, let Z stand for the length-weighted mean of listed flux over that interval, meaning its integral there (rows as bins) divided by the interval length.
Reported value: 36.3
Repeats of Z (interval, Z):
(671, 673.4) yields 44.8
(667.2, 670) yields 30.9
